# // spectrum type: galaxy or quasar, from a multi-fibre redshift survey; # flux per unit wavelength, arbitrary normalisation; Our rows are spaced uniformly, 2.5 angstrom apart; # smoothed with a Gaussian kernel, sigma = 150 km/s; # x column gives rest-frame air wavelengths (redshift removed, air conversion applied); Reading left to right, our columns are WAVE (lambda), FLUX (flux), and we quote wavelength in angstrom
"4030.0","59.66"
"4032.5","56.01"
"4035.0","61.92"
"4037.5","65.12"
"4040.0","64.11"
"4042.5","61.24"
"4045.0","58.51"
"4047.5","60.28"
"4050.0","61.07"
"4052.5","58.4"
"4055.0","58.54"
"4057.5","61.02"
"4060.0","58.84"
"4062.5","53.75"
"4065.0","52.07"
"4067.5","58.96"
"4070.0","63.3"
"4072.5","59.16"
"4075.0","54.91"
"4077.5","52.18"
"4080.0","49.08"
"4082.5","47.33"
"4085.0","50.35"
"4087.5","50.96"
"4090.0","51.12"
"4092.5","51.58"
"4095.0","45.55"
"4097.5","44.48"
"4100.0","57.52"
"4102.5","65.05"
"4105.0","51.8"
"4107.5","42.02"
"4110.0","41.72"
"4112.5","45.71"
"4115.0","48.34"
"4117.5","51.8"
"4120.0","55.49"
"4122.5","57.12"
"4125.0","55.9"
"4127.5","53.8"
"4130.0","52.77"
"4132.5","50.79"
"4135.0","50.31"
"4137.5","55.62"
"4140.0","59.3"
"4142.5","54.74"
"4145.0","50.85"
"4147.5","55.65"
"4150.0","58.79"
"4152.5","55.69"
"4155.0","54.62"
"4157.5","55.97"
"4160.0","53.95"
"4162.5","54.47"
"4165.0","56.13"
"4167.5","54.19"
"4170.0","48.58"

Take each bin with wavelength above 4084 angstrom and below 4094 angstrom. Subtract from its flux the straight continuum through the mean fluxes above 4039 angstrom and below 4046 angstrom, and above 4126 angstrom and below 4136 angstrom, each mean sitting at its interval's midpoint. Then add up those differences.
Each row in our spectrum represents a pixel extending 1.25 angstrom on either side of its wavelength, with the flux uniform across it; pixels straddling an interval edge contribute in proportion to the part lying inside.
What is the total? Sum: -22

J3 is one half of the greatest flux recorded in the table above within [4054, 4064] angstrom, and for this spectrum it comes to 30.5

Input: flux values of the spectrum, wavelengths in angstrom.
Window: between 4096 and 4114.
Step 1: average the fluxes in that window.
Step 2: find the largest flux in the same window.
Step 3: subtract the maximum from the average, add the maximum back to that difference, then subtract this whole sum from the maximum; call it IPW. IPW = 15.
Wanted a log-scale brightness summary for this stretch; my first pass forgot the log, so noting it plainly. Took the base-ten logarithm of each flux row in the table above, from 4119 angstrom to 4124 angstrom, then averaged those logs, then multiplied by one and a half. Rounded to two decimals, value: 2.63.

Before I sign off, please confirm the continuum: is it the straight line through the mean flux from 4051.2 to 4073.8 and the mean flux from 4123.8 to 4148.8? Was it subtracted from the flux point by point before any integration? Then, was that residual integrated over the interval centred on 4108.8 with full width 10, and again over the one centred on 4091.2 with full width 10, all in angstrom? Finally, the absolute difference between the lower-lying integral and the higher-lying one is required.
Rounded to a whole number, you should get 35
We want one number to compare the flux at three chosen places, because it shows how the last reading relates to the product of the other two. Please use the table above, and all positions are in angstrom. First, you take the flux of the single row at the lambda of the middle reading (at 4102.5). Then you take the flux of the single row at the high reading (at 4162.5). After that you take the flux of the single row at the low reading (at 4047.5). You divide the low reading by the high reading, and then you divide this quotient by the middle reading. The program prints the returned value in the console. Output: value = 0.017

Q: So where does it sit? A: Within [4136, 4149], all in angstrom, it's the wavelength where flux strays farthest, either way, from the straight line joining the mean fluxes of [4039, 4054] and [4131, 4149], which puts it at 4140.0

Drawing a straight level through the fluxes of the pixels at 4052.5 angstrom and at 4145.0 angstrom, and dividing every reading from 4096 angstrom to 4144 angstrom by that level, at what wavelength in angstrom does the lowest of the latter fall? 4110.0 angstrom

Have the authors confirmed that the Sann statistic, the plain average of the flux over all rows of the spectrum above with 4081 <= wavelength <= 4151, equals 52.0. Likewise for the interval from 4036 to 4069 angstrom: 59.4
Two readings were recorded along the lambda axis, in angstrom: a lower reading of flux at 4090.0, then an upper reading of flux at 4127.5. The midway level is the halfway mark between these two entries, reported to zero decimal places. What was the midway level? 52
